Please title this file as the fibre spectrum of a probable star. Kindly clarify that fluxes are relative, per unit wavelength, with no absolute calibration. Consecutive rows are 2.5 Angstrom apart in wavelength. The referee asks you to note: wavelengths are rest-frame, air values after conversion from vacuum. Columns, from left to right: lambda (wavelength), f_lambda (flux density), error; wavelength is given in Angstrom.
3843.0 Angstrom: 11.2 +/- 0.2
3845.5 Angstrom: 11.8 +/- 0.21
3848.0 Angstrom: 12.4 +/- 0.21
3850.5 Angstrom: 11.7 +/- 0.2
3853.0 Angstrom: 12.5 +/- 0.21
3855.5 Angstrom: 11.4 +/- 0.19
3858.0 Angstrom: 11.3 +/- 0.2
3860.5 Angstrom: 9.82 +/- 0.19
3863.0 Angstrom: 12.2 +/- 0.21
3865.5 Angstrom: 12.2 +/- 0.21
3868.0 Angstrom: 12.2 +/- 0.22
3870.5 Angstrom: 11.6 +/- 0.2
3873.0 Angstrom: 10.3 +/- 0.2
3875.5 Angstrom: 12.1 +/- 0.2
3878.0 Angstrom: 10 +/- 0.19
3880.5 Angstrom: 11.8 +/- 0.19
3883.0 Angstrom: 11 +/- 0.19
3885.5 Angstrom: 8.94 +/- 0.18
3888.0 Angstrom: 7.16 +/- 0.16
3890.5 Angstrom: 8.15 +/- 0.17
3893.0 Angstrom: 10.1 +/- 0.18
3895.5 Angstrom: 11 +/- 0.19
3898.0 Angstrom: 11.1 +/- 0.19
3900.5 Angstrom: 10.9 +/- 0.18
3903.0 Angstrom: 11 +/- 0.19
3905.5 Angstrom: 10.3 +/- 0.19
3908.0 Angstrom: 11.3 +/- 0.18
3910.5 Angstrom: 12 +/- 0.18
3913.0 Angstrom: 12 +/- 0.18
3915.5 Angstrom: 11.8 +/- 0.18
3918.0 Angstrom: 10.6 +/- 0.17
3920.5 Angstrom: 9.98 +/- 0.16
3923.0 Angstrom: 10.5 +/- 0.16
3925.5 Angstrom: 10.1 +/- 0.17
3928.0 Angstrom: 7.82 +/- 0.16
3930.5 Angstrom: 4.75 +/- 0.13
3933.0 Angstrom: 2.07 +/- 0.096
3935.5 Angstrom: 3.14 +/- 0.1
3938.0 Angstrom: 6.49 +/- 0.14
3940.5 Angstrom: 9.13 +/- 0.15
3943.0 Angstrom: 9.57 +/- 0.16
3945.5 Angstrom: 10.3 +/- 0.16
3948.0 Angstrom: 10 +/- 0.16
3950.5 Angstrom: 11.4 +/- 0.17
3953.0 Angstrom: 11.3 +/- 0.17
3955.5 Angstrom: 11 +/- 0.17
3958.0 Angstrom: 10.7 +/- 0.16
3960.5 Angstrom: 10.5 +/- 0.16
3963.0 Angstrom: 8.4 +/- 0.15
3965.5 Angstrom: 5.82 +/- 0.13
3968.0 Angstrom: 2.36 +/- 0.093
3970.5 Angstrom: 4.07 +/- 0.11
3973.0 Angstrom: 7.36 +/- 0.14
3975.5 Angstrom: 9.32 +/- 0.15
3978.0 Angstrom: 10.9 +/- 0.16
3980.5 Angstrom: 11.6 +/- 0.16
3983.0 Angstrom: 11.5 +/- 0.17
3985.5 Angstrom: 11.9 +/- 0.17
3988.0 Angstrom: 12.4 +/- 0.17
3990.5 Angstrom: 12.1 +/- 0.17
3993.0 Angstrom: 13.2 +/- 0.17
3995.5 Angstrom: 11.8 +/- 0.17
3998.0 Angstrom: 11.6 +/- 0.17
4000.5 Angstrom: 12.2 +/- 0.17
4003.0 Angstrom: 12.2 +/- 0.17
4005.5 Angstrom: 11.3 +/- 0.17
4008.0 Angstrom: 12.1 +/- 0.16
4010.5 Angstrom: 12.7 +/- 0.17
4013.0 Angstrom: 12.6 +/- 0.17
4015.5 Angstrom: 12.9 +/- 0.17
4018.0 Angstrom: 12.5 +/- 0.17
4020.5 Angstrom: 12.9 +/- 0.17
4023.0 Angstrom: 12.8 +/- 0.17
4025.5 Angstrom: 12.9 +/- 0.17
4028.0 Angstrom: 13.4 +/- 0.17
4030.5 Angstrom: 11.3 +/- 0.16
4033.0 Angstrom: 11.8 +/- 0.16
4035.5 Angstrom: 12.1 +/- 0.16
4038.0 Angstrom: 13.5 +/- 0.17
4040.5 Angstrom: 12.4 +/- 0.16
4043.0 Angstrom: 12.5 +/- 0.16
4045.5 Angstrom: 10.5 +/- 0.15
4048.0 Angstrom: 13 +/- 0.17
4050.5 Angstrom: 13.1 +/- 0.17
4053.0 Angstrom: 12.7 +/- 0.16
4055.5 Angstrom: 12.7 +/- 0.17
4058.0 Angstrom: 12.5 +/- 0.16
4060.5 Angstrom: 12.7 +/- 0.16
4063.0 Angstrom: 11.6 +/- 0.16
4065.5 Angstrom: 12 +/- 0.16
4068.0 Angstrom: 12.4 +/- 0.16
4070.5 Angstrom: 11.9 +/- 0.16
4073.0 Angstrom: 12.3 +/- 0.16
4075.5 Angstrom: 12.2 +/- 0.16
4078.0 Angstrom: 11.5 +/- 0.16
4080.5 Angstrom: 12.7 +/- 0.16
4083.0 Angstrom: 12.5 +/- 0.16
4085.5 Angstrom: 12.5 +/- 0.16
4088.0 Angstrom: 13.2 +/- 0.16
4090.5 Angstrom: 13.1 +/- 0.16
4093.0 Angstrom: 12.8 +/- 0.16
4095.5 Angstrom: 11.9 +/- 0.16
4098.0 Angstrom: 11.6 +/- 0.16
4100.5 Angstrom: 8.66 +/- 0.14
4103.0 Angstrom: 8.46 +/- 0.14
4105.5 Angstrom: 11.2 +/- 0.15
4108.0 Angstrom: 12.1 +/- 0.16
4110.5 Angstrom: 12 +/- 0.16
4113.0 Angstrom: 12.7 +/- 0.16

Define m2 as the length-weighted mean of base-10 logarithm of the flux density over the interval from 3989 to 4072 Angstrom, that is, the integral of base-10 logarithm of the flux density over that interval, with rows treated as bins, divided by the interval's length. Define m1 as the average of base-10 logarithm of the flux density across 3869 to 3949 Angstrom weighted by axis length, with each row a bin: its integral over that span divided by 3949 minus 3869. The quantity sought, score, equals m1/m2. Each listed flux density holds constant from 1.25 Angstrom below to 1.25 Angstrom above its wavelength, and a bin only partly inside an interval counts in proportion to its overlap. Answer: 0.9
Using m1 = 0.96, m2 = 1.09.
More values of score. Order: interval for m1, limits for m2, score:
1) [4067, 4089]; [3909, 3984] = 1.2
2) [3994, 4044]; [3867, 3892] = 1.1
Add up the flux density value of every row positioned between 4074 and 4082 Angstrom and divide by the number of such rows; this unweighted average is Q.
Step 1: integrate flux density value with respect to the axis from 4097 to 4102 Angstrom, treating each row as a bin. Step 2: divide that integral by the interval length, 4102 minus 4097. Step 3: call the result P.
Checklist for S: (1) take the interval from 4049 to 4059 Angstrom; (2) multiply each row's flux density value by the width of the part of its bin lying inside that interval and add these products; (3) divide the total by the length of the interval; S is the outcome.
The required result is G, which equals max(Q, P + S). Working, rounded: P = 10.0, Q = 12.1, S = 12.8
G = 22.7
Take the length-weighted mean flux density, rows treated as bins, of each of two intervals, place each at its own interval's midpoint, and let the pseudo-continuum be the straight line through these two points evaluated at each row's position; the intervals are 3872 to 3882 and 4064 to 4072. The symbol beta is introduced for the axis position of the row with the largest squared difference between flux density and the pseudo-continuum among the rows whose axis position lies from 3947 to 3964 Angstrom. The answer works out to 3963.0 Angstrom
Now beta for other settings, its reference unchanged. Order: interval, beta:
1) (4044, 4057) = 4045.5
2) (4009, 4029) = 4028.0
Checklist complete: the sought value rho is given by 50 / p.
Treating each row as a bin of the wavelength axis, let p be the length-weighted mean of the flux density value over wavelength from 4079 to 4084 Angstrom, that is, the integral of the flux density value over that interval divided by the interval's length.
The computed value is 3.98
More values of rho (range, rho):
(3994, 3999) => 4.24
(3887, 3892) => 6.41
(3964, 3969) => 11.38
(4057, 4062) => 3.98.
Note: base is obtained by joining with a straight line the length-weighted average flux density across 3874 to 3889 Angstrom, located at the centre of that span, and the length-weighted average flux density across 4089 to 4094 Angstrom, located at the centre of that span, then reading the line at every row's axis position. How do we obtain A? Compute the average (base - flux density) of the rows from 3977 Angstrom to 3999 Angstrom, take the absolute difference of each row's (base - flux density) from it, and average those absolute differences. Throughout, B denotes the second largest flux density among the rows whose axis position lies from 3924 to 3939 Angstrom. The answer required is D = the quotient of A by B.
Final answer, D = 0.056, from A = 0.4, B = 7.82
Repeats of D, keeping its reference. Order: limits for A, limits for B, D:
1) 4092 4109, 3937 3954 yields 0.122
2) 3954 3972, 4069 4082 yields 0.246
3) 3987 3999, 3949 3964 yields 0.043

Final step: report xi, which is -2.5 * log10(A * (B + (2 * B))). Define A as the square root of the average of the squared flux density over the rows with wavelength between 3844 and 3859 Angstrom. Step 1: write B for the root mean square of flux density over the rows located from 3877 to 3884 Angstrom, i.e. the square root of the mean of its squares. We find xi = -6.5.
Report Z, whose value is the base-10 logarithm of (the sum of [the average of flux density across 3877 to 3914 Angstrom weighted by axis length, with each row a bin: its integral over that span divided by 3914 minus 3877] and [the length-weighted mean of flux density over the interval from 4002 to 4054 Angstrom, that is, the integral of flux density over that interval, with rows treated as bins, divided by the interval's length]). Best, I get 1.36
